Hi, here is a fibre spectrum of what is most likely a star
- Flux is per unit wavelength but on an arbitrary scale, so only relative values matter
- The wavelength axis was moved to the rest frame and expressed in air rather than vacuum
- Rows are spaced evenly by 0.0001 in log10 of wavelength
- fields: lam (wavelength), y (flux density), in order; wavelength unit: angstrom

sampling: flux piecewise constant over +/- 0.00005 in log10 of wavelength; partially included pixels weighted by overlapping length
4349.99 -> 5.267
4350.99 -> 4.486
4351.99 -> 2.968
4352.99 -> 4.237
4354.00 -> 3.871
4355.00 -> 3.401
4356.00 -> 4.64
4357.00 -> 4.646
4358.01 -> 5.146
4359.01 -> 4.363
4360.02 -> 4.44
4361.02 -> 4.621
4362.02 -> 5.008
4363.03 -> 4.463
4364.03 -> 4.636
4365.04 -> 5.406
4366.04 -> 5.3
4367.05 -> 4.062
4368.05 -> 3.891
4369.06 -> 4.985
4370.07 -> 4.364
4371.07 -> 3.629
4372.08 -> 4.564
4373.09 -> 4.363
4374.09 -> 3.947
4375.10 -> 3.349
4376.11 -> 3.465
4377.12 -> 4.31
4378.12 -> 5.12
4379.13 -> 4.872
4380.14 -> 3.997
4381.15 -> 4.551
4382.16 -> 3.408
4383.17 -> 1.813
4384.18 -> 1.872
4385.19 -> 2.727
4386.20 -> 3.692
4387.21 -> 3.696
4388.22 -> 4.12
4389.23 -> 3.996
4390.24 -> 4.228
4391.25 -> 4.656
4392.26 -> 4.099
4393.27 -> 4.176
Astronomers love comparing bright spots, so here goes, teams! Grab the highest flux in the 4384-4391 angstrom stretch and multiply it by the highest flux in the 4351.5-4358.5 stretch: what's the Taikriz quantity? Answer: 22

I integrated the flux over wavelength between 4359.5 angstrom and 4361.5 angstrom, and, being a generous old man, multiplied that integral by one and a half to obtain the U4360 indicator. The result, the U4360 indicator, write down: 13.6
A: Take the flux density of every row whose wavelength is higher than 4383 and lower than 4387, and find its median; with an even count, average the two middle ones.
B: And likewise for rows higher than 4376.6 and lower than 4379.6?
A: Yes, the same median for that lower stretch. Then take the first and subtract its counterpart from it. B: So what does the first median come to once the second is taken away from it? -2.57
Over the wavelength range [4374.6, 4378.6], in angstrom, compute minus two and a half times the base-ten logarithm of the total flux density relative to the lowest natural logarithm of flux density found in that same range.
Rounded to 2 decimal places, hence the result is -2.82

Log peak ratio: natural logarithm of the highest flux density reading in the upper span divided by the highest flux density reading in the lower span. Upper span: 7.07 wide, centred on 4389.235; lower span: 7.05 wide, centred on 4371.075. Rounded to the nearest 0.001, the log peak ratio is -0.068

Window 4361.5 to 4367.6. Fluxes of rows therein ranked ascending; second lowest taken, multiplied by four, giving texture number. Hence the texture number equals 17.9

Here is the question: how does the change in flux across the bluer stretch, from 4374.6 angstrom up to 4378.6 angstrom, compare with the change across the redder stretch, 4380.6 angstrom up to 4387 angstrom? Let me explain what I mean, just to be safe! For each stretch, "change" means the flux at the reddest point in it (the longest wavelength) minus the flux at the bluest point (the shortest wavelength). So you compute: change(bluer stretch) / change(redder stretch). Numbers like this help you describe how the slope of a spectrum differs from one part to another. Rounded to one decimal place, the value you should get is -2.1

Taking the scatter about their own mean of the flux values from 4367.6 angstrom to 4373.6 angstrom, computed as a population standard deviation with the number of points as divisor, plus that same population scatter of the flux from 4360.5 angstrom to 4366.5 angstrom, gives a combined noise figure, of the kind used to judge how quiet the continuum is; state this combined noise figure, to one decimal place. 0.8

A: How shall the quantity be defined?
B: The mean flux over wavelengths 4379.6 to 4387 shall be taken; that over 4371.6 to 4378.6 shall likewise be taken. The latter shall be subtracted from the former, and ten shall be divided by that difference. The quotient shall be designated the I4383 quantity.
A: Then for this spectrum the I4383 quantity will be -10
